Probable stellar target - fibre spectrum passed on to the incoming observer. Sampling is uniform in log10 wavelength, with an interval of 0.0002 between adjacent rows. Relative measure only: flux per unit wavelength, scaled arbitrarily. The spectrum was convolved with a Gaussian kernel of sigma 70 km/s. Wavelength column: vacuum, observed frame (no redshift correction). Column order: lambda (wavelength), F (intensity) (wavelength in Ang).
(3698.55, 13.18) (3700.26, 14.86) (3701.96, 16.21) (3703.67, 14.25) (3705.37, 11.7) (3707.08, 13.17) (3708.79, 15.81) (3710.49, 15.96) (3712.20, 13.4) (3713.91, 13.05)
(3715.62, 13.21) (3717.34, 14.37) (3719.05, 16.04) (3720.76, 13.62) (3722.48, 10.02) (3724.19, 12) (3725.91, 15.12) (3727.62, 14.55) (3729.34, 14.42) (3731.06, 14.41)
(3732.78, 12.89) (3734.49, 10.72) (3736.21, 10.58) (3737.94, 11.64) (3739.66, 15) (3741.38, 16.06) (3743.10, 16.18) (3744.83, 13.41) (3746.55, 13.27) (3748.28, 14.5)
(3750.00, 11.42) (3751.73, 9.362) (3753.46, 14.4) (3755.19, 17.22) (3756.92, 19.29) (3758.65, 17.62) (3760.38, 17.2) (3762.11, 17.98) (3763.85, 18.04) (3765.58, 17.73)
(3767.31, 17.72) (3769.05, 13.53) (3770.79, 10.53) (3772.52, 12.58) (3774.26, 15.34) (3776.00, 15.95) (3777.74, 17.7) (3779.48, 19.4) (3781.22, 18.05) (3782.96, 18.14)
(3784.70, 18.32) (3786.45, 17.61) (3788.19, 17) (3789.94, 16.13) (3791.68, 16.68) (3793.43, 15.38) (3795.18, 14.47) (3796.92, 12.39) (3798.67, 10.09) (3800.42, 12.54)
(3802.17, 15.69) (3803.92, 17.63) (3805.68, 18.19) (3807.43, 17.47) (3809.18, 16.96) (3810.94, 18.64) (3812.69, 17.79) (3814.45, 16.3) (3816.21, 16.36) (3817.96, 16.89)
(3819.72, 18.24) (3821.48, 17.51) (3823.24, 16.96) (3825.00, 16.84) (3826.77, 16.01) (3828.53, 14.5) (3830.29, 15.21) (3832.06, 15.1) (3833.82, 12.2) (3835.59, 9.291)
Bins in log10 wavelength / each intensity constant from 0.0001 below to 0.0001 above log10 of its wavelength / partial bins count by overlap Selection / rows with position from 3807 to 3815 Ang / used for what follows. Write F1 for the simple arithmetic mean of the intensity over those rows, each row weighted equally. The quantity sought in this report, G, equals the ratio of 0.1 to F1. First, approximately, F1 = 17.4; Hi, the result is 0.0057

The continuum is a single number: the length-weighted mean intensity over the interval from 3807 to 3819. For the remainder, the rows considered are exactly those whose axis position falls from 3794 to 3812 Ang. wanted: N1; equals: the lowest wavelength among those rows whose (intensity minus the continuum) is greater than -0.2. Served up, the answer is 3803.92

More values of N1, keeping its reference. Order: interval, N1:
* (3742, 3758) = 3755.19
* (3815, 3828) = 3819.72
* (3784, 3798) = 3784.70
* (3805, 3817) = 3805.68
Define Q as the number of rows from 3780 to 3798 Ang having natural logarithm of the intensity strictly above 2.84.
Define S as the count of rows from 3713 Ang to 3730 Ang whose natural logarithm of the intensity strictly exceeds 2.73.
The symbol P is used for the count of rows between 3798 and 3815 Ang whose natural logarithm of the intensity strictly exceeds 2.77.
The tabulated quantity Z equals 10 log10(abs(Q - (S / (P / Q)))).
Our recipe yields 5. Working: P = 7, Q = 4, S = 1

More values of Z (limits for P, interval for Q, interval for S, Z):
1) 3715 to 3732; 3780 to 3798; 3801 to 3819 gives 16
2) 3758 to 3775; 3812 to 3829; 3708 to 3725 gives 2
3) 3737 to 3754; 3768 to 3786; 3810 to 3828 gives 13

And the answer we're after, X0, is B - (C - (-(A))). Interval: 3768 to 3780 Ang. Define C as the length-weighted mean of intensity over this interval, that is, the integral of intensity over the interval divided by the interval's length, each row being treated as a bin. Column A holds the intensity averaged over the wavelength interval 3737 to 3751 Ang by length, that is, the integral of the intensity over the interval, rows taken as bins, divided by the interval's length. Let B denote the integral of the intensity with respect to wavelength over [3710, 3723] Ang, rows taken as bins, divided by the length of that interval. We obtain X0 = -15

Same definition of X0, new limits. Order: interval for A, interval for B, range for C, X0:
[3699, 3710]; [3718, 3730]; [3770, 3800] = -16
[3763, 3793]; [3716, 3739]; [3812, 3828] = -20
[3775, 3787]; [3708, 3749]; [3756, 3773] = -20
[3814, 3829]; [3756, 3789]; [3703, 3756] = -13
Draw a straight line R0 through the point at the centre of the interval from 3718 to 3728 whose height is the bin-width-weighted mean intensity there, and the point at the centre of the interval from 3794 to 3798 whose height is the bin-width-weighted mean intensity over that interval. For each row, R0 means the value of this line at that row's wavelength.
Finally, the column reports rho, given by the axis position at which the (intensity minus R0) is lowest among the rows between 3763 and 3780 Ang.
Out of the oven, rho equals 3770.79 Ang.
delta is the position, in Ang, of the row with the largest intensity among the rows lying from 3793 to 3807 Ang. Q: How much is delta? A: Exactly 3805.68 Ang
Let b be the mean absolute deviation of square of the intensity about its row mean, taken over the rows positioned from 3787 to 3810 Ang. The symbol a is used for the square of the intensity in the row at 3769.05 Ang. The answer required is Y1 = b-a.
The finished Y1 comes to -128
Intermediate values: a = 183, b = 55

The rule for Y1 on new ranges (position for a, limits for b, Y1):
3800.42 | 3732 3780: -84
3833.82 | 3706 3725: -111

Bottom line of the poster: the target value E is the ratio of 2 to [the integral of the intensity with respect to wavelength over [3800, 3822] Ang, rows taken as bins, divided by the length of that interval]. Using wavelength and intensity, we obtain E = 0.117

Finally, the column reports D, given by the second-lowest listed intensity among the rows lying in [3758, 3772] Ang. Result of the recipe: 13.53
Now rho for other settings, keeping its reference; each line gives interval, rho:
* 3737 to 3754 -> 3751.73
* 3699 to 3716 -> 3705.37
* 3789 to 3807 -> 3798.67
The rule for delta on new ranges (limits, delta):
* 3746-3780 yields 3779.48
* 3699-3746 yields 3701.96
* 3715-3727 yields 3719.05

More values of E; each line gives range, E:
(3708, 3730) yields 0.143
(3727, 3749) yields 0.147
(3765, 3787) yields 0.123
